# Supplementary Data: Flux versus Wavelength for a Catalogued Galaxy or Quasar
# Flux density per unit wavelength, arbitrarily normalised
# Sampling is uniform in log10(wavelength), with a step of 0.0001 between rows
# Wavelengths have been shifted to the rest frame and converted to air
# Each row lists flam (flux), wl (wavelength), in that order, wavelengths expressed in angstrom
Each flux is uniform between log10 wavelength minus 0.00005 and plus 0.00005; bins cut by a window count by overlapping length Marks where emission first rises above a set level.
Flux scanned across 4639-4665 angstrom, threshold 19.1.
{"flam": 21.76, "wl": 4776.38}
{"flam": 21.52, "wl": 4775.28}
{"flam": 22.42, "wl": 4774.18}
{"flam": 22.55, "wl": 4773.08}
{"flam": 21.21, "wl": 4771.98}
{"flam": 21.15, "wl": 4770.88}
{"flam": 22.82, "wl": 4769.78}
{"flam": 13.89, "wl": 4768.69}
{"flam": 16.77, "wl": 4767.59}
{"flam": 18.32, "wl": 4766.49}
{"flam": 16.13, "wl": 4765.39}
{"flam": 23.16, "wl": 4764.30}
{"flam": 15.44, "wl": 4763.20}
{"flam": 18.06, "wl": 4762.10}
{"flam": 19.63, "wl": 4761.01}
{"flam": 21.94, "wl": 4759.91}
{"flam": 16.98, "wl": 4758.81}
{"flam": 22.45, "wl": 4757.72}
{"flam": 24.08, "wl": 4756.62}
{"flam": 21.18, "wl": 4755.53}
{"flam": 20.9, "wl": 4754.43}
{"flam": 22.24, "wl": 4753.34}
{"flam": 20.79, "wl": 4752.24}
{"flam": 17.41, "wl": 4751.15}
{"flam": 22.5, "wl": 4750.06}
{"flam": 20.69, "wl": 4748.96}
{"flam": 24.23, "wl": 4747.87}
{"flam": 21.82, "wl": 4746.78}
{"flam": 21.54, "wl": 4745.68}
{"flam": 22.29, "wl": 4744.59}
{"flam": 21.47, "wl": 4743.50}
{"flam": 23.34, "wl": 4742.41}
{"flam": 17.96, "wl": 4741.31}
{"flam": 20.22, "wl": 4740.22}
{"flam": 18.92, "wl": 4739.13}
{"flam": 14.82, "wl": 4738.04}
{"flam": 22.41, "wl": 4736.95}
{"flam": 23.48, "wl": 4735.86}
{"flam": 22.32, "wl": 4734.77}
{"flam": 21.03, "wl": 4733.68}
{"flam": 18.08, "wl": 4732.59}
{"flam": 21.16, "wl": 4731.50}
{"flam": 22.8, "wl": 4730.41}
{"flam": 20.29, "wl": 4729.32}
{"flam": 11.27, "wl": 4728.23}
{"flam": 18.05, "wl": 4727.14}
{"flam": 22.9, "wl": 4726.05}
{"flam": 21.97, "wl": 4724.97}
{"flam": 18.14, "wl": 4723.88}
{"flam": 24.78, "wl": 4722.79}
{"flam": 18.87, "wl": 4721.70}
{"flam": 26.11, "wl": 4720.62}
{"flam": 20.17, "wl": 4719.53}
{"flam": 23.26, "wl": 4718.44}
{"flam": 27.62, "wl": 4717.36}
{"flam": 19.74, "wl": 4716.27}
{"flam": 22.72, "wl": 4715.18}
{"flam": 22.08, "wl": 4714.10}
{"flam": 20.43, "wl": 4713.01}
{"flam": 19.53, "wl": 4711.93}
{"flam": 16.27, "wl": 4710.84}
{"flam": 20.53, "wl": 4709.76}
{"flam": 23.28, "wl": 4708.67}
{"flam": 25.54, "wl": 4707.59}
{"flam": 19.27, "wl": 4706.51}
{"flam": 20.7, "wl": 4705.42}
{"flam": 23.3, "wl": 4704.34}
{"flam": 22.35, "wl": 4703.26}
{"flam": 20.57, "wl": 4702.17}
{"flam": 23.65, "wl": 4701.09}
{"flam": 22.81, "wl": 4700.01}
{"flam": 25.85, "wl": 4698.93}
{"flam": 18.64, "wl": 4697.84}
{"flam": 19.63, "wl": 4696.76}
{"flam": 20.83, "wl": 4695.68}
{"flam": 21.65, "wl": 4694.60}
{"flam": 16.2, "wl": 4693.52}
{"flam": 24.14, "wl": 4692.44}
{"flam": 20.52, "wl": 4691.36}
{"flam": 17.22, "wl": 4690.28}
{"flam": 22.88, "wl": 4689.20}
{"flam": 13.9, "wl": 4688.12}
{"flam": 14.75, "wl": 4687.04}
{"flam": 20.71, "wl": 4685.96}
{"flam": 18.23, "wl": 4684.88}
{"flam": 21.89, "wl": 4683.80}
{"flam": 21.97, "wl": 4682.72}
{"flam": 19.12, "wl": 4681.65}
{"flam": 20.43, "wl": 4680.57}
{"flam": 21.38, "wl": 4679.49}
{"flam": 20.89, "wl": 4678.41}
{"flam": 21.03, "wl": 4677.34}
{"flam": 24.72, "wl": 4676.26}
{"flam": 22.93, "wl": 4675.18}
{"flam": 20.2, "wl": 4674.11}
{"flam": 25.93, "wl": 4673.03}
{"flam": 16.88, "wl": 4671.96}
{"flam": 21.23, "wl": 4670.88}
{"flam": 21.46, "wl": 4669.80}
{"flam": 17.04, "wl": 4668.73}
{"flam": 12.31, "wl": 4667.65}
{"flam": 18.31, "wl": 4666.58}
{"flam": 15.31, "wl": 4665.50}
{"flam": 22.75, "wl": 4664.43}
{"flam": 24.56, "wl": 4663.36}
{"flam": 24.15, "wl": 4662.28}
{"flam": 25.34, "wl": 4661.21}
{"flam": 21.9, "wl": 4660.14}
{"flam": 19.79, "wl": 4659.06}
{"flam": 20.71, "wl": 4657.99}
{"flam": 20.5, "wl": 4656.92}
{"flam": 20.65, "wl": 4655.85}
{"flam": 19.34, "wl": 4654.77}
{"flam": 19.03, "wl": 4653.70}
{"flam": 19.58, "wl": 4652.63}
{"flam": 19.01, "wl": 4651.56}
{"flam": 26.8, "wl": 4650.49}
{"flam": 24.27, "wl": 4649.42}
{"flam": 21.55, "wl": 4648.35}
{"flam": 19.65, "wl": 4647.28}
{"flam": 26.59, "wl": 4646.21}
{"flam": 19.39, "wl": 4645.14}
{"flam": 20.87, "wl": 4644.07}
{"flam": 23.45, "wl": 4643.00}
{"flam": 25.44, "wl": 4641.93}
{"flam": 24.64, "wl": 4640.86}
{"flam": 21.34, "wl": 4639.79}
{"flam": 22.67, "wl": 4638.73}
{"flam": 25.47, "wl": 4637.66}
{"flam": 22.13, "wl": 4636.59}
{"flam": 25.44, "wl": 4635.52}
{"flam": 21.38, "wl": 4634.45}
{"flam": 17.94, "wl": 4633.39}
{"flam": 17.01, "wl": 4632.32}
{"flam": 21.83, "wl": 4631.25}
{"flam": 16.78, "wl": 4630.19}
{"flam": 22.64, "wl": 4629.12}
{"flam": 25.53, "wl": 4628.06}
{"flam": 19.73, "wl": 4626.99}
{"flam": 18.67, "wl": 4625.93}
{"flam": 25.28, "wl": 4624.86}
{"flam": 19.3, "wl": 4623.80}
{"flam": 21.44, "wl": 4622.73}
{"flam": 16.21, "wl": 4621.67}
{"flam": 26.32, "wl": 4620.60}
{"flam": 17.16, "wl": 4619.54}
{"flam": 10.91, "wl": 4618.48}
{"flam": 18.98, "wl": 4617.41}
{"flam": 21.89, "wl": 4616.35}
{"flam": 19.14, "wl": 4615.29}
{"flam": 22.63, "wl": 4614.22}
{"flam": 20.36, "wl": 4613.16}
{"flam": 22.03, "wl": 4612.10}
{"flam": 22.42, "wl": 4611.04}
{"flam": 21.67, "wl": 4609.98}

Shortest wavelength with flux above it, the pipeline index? 4639.79 angstrom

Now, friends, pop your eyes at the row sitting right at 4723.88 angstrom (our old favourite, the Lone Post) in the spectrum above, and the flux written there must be 18.14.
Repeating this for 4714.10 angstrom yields 22.08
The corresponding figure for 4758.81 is 16.98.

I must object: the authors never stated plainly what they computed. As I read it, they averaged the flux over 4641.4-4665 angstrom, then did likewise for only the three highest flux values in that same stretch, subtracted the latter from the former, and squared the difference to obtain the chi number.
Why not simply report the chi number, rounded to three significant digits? 17.8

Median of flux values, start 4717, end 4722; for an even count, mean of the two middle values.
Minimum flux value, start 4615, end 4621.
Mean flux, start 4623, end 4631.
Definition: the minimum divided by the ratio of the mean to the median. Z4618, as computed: 12.0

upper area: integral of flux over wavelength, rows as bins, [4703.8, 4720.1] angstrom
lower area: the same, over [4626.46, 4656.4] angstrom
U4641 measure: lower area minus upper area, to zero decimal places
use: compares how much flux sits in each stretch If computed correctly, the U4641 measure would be 300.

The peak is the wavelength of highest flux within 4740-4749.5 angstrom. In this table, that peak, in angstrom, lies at 4747.87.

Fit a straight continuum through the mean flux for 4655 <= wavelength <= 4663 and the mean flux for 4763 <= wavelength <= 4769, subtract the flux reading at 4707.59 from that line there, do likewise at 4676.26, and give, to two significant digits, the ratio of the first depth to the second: 1.6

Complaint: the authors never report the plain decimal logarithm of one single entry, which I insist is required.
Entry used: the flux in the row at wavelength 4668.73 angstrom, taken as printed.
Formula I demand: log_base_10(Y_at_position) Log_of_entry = 1.23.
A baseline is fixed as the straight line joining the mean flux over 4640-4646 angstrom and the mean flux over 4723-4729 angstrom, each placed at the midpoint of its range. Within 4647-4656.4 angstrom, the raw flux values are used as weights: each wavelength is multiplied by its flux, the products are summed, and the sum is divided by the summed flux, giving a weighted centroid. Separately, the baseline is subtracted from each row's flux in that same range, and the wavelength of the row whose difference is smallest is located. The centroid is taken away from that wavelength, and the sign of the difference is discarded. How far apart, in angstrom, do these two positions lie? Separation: 0.1 angstrom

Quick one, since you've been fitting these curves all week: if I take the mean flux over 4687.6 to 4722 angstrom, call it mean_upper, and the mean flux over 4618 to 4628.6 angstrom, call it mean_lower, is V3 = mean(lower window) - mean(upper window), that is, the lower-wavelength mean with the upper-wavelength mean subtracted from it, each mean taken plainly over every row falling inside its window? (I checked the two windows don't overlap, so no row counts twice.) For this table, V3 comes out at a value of -1.2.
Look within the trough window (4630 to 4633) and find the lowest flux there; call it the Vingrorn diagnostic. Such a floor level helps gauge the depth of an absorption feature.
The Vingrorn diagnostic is 16.78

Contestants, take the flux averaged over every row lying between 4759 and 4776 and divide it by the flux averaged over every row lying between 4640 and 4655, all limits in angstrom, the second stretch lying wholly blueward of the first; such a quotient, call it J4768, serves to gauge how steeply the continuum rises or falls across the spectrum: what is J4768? 0.89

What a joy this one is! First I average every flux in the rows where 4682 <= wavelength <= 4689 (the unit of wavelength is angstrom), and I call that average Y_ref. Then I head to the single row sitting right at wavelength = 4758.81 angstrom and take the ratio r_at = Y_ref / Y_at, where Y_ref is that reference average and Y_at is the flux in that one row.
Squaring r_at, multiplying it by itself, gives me 1.2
